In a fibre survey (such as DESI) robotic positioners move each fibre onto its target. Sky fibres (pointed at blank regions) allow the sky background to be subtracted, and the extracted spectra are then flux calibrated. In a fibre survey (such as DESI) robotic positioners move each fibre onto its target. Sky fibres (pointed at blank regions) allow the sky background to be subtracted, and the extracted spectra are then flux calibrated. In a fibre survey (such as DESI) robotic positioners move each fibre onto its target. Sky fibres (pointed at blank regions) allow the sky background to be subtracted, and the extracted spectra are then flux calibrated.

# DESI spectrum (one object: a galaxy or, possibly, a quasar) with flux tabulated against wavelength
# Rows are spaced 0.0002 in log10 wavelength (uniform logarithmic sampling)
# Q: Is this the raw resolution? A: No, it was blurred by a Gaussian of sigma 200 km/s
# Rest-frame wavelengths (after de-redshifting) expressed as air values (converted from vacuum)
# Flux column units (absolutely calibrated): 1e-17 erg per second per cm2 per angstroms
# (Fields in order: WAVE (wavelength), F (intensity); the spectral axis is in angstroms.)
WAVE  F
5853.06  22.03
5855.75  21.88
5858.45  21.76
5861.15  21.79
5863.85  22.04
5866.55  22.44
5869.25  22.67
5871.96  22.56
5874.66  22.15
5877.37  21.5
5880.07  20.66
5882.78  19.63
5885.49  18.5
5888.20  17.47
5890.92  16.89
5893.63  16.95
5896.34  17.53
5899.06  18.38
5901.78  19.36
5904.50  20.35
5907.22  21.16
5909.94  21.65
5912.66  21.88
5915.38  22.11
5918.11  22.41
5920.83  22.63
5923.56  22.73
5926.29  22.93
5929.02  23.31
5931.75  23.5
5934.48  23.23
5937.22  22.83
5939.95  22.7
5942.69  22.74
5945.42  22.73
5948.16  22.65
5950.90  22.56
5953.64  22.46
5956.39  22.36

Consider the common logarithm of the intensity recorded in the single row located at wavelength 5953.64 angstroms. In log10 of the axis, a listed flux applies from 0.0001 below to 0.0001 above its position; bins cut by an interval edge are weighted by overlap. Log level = 1.35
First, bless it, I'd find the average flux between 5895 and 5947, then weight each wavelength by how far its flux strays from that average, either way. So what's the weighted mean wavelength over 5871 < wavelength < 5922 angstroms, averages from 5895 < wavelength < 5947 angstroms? 5893.4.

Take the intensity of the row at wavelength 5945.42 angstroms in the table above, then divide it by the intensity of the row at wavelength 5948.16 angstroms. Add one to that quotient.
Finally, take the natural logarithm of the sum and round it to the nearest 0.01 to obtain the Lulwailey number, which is 0.69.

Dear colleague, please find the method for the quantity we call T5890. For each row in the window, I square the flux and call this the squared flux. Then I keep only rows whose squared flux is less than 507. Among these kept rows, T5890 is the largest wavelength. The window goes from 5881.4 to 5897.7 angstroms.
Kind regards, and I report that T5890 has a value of 5896.34 angstroms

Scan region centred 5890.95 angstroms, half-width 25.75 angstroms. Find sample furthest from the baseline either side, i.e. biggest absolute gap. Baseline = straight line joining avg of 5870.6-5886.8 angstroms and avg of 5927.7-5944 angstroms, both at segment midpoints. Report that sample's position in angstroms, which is 5893.63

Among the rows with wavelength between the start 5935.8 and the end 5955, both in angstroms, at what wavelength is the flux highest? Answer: 5937.22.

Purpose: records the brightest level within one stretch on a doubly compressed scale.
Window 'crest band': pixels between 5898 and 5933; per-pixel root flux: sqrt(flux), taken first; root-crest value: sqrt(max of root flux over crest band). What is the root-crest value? 2.20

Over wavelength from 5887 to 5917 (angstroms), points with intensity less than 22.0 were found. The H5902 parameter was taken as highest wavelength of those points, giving 5912.66 angstroms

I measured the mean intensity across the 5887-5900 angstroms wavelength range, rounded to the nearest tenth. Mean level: 17.4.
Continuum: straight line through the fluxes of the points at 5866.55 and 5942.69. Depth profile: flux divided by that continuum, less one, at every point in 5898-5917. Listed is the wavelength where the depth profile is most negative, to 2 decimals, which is 5899.06 angstroms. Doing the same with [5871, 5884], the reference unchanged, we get 5882.78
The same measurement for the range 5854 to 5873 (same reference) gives 5858.45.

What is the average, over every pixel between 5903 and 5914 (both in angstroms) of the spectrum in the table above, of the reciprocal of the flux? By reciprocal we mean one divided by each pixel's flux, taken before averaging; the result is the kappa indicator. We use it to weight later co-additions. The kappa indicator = 0.0471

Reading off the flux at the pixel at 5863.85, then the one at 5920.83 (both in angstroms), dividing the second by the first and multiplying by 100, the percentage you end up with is 103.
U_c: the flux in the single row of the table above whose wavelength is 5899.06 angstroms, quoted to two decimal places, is 18.38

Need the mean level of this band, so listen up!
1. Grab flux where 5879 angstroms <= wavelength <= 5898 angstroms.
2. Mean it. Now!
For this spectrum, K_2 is 18.2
